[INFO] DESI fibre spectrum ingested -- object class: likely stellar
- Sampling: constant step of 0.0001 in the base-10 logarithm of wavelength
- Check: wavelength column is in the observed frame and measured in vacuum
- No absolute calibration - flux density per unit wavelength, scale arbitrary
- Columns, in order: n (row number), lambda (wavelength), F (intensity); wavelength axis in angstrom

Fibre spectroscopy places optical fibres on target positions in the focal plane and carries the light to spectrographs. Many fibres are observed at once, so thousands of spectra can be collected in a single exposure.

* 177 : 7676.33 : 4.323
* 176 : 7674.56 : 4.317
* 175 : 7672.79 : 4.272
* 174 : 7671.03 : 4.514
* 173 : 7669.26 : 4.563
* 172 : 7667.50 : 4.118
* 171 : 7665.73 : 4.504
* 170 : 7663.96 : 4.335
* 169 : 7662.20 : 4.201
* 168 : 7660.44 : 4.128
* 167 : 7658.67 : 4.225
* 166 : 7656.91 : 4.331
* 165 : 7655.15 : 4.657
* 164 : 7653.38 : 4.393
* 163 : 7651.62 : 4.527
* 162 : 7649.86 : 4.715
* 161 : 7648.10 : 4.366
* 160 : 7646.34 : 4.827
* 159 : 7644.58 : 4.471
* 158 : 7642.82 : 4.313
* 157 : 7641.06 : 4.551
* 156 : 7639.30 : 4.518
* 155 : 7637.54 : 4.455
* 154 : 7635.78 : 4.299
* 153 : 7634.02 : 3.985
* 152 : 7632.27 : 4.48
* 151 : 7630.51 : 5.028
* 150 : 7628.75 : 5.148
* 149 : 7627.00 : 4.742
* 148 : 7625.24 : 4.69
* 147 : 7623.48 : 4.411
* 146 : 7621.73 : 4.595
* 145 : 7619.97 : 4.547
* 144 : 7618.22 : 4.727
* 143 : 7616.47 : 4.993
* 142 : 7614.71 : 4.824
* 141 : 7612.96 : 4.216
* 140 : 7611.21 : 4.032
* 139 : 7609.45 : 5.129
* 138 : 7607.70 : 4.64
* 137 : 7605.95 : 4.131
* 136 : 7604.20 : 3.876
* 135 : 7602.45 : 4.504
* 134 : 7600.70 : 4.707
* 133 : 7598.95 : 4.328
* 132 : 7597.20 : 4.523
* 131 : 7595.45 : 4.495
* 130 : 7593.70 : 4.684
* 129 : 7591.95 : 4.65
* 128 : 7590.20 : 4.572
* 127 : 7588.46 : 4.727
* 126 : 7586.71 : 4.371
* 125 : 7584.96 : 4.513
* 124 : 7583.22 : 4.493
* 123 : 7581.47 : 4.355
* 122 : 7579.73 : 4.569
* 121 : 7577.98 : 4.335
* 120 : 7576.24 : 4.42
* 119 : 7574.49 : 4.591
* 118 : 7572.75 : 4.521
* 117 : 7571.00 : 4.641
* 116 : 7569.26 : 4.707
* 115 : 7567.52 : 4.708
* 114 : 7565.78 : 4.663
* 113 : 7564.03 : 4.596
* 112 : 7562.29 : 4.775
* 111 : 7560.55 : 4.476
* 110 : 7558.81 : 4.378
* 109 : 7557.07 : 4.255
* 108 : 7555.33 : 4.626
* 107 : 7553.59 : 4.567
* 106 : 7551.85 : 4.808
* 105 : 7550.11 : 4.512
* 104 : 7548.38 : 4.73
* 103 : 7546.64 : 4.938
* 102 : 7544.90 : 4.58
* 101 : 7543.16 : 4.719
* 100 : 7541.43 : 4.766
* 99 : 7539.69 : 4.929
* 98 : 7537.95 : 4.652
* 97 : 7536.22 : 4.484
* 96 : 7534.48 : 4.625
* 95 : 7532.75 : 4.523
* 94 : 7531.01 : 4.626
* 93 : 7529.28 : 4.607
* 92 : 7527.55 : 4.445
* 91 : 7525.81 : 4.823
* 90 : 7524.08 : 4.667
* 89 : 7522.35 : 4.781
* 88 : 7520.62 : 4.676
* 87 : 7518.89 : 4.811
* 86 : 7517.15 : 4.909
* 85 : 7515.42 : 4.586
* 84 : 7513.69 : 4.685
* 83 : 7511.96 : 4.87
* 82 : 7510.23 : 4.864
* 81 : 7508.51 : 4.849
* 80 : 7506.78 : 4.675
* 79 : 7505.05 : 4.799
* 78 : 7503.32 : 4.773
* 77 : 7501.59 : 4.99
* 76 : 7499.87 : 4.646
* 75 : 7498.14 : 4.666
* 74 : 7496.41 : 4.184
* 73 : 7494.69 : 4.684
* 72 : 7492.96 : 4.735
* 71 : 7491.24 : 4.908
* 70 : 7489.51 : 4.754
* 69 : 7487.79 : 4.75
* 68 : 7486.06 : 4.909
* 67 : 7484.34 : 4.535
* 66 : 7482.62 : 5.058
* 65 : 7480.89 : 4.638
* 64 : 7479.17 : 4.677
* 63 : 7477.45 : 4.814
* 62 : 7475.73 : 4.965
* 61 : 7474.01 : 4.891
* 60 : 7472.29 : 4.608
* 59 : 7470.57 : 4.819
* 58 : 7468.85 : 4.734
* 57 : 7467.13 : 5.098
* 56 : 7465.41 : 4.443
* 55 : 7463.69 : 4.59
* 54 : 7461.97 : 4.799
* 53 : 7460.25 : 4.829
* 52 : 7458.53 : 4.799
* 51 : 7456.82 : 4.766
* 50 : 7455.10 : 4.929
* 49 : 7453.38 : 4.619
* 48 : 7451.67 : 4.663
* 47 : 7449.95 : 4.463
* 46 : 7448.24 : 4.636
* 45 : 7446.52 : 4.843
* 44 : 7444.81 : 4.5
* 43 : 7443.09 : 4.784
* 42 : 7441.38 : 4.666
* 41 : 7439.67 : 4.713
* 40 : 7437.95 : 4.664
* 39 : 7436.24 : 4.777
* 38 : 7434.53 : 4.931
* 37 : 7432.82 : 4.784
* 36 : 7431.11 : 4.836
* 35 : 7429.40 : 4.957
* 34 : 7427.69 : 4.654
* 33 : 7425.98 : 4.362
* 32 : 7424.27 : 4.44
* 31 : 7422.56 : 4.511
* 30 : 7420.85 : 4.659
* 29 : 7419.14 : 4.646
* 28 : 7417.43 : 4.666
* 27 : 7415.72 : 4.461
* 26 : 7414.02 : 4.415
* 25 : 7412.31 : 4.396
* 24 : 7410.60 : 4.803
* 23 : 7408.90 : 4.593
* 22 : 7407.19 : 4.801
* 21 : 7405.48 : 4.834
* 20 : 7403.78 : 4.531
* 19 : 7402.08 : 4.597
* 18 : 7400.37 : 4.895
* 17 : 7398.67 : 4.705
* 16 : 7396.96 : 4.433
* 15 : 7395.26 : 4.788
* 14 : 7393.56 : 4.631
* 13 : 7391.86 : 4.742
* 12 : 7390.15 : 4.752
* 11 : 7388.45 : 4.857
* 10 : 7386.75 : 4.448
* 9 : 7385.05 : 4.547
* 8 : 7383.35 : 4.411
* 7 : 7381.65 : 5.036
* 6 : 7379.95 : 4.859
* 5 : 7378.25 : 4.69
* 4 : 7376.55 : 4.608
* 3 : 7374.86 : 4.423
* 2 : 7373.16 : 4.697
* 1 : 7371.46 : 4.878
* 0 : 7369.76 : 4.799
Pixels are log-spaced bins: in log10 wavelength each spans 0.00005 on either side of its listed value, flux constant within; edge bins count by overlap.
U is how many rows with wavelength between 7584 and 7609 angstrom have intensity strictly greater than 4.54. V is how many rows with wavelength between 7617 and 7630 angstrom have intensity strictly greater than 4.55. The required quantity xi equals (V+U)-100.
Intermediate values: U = 6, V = 5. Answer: -89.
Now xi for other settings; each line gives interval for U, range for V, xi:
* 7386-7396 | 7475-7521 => -70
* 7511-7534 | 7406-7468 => -62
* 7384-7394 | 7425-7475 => -70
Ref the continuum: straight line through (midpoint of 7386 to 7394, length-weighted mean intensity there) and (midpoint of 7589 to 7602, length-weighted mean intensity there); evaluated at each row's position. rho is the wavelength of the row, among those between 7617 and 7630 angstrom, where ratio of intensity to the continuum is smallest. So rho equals 7623.48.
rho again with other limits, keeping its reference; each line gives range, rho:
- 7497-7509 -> 7499.87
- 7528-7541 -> 7536.22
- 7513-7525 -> 7515.42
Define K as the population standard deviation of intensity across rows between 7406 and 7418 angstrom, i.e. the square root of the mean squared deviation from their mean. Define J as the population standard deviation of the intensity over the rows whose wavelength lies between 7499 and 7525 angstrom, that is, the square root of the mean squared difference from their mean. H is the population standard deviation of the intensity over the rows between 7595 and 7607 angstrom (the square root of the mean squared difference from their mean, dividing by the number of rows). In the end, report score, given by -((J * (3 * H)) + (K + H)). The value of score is -0.51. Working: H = 0.26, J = 0.11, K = 0.16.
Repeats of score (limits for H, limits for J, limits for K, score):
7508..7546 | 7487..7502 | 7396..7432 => -0.40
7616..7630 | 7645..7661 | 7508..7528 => -0.50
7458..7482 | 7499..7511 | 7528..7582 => -0.37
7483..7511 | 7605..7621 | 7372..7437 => -0.56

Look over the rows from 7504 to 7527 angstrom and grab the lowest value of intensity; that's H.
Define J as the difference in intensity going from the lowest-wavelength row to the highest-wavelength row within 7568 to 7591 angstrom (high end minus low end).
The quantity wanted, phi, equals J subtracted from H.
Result 4.7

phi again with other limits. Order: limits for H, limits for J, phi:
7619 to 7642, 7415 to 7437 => 3.7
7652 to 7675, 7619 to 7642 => 4.1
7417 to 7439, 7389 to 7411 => 4.3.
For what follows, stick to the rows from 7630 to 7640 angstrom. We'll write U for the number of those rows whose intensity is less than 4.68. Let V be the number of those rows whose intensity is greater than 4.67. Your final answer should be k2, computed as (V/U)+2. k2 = 2.2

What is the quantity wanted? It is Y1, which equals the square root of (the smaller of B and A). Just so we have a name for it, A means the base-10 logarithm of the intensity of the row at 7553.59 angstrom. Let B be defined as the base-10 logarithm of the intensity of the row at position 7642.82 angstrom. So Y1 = 0.797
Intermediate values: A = 0.660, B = 0.635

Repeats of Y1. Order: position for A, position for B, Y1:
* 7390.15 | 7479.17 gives 0.819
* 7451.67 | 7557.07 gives 0.793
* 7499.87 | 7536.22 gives 0.807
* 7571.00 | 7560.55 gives 0.807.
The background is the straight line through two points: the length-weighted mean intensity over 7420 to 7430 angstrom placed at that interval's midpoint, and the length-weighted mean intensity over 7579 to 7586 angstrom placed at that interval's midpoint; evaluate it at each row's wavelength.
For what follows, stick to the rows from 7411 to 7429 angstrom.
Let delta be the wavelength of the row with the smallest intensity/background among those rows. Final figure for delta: 7425.98 angstrom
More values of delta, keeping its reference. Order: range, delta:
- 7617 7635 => 7634.02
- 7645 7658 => 7656.91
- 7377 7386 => 7383.35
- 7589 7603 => 7598.95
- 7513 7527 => 7515.42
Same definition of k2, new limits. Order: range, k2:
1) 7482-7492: 7.0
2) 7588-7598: 2.5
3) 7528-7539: 2.0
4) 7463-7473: 3.0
